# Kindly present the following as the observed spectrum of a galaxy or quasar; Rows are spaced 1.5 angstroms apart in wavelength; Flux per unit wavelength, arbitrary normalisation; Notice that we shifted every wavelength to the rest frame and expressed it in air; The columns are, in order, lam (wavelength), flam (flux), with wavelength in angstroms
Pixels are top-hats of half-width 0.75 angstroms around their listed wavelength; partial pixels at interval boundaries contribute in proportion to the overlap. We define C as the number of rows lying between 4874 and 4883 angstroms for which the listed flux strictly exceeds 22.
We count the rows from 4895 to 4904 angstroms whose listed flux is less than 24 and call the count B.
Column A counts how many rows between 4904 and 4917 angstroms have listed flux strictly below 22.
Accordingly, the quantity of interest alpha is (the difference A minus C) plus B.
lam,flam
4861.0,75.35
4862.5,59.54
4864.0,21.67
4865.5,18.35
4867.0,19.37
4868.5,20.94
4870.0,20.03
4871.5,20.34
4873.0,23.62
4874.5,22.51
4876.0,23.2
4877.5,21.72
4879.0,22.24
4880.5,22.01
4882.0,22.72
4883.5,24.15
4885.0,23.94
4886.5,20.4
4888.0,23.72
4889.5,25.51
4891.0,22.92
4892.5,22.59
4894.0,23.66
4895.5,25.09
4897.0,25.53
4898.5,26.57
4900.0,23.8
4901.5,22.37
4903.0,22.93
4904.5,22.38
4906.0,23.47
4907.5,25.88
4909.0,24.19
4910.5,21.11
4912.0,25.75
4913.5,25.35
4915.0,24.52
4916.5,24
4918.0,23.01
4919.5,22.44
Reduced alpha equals -1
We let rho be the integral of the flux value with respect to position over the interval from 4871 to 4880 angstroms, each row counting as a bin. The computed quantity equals 201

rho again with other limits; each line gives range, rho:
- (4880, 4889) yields 206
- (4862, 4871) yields 230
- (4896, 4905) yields 216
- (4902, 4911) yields 210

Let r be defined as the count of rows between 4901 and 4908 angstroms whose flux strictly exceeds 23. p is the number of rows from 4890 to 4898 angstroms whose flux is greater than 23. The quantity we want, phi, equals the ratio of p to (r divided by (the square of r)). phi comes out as 6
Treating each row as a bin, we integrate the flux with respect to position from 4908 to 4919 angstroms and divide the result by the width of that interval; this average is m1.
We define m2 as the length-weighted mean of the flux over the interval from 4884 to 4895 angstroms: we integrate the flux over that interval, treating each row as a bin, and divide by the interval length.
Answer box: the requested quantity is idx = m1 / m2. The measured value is 1.03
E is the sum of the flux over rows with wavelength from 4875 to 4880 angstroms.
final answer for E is 67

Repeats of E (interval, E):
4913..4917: 74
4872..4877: 69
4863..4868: 59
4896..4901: 76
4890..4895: 69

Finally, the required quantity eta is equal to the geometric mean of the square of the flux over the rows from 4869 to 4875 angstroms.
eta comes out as 465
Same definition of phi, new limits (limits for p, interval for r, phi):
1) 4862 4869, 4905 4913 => 4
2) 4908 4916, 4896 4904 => 12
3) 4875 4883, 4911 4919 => 5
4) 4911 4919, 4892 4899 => 20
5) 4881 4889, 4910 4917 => 12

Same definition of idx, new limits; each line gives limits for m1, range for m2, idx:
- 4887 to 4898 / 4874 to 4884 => 1.07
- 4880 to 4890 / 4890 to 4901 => 0.95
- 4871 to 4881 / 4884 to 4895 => 0.96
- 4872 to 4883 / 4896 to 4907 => 0.94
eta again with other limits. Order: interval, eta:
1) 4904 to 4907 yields 525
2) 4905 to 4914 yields 587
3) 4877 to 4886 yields 519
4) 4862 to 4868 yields 677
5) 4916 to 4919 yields 552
